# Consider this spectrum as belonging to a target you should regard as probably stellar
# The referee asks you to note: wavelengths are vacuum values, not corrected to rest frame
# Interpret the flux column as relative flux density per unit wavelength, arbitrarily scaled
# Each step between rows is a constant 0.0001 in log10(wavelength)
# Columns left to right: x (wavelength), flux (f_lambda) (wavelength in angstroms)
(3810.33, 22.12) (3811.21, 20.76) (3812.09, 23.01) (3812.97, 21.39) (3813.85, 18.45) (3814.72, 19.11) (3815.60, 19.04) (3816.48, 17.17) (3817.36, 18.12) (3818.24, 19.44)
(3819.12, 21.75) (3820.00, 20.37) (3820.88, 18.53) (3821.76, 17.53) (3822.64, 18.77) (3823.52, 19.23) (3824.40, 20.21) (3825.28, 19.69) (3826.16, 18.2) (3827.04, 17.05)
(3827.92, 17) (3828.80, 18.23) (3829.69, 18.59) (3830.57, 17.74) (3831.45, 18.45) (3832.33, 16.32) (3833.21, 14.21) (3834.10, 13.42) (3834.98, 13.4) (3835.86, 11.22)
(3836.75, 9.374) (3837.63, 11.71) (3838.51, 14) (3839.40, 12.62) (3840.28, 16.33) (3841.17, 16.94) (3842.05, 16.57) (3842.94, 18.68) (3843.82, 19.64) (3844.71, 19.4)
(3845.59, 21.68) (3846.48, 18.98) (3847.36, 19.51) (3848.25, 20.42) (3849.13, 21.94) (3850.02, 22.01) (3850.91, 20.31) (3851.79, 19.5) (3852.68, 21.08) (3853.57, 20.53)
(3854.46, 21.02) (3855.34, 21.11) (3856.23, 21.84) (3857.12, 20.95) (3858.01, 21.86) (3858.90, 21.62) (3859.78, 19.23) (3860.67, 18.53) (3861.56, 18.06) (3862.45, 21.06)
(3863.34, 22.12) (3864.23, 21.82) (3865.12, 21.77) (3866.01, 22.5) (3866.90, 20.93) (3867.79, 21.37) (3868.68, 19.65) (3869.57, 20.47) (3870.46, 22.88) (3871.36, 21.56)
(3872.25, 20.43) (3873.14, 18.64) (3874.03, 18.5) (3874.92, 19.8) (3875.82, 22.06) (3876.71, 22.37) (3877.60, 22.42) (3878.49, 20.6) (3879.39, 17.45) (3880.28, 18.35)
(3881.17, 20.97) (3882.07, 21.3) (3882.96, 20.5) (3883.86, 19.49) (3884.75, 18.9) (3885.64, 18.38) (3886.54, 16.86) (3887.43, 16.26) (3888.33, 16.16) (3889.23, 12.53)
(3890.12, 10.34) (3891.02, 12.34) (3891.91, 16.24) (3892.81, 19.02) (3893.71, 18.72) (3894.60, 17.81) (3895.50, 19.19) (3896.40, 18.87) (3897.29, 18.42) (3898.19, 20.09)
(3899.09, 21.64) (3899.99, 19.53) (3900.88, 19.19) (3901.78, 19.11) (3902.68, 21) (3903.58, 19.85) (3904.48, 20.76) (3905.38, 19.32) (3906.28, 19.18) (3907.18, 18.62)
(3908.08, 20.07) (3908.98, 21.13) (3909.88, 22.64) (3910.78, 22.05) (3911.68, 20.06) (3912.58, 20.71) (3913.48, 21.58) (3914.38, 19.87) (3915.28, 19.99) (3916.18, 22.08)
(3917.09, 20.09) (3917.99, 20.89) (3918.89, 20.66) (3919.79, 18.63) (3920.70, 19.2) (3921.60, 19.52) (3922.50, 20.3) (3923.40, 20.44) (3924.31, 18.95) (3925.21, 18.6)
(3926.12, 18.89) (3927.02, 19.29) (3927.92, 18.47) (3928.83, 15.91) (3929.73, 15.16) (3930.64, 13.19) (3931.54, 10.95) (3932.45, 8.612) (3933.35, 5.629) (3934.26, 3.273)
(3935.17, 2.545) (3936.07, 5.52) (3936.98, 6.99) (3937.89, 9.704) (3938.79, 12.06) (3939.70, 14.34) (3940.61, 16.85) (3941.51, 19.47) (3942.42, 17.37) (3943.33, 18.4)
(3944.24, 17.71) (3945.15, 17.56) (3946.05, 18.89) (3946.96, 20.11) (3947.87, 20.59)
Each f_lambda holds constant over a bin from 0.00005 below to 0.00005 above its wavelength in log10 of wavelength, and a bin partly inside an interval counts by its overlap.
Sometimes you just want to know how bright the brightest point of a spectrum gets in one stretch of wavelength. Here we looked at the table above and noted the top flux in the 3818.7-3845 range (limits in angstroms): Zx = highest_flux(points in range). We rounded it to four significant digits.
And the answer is 21.75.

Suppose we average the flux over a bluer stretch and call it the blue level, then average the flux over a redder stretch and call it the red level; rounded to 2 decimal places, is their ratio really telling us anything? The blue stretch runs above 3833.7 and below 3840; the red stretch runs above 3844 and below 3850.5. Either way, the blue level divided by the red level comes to 0.60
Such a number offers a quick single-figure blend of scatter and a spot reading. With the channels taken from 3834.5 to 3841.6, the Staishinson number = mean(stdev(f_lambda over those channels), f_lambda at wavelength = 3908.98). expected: 11.8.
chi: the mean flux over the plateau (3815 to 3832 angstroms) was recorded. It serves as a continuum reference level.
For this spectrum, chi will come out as 18.7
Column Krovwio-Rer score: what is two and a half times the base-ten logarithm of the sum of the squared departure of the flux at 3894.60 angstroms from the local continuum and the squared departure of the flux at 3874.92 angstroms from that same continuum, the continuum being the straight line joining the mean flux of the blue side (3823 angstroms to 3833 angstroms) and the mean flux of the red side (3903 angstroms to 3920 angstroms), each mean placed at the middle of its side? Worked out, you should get 1.7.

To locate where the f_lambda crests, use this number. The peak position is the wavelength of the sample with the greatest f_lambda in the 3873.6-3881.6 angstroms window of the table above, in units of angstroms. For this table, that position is 3877.60 angstroms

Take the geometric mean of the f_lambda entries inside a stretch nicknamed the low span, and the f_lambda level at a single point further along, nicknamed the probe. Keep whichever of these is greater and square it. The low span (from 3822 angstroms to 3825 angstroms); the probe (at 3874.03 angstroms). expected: 376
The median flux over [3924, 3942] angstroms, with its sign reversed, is -13.8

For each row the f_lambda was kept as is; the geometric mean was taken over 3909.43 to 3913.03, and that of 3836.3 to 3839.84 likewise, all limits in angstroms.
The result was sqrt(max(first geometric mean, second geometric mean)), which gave 4.62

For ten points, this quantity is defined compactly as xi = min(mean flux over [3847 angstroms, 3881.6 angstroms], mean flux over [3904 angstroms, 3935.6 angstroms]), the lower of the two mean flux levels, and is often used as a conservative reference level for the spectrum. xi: 17.6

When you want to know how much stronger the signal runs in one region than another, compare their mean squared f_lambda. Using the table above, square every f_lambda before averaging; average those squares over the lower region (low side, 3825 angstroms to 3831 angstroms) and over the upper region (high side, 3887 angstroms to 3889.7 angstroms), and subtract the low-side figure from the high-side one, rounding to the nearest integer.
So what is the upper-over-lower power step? -100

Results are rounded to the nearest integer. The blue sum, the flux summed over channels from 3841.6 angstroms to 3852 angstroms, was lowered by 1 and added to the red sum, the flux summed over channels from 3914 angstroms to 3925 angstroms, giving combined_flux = 478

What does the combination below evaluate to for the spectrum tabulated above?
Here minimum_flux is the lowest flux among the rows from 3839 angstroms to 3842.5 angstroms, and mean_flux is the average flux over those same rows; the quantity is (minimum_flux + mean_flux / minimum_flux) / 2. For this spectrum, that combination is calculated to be 6.9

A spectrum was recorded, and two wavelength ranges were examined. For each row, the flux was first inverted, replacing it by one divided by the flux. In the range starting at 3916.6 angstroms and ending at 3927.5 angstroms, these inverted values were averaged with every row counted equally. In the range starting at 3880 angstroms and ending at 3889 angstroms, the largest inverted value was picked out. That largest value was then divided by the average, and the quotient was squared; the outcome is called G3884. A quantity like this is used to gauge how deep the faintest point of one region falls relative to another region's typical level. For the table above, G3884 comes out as 1.5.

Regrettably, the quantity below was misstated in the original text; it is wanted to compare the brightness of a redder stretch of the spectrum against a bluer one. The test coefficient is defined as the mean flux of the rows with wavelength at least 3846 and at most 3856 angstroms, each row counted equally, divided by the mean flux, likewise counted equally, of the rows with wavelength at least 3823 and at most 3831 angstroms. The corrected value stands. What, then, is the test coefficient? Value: 1.12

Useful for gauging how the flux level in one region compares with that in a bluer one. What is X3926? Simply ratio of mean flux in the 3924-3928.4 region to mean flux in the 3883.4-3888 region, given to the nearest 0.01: 1.05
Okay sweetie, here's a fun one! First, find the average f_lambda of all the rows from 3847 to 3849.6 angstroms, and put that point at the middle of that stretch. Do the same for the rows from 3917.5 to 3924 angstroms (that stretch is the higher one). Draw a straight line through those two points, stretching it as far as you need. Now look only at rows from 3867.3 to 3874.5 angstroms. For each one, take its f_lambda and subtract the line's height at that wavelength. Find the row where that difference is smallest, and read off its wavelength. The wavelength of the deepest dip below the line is 3874.03 angstroms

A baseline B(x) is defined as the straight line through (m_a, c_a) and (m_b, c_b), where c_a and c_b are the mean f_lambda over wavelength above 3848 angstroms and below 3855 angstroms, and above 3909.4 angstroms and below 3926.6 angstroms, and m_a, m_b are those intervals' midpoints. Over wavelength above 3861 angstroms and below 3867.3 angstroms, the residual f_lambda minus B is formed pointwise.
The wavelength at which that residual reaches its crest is 3866.01 angstroms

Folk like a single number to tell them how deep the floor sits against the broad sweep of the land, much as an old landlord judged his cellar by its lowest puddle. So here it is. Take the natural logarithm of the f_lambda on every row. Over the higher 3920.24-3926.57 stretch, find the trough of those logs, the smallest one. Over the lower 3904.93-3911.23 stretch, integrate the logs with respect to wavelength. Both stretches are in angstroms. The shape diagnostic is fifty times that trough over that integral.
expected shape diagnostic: 7.70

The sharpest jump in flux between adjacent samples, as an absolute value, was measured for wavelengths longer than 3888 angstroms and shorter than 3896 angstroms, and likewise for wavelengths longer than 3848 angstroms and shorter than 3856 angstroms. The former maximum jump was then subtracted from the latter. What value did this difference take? -2.2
